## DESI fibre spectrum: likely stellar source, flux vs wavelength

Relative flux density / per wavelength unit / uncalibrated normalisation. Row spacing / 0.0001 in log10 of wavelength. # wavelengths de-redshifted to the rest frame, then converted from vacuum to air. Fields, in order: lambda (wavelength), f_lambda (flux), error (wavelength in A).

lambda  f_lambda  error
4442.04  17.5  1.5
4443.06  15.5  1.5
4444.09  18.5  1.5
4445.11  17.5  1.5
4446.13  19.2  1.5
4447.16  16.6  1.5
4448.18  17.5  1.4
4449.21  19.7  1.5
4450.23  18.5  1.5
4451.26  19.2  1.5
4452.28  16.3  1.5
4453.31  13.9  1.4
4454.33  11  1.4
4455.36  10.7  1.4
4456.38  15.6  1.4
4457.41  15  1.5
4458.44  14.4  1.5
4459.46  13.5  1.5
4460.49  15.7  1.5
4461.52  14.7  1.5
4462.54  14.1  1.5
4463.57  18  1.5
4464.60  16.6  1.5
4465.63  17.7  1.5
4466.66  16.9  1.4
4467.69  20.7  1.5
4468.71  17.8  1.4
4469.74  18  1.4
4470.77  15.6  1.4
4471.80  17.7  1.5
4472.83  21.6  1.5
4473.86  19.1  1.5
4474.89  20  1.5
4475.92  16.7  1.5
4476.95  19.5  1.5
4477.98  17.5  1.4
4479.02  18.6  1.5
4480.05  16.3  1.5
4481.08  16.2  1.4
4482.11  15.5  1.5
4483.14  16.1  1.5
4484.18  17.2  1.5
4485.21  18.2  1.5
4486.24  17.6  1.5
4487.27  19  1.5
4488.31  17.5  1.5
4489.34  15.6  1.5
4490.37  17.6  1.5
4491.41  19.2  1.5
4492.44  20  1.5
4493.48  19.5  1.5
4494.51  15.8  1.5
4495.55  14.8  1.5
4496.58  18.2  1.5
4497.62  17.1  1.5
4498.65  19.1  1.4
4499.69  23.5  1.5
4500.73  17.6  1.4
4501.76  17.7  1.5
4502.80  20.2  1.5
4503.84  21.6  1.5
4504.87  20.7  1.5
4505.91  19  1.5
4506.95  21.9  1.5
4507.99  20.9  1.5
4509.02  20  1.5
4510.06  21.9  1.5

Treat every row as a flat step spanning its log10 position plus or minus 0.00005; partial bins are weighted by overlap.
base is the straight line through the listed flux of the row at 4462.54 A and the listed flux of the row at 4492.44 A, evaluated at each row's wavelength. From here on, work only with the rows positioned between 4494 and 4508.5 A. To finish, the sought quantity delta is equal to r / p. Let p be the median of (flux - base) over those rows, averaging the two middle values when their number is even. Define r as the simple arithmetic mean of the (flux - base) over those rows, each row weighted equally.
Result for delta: 1.08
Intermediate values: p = -2.4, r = -2.6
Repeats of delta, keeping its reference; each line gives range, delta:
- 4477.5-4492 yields 0.97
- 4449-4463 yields 1.35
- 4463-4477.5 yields 1.05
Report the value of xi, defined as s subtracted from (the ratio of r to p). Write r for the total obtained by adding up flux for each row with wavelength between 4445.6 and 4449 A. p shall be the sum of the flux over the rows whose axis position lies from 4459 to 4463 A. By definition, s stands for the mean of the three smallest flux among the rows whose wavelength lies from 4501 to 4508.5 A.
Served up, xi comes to -18.0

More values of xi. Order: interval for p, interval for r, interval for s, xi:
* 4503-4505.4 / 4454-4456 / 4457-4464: -13.5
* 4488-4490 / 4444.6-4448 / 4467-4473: -15.4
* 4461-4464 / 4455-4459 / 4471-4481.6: -15.2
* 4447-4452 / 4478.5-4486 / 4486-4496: -14.1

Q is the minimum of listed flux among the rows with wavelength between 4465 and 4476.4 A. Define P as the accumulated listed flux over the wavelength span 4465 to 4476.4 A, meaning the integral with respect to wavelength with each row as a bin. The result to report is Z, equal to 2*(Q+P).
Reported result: 449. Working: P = 209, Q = 15.6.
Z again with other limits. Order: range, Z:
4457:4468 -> 380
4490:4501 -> 435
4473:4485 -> 455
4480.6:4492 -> 425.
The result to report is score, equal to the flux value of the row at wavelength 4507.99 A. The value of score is 20.9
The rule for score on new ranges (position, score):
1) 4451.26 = 19.2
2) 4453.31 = 13.9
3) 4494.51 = 15.8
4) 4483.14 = 16.1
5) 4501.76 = 17.7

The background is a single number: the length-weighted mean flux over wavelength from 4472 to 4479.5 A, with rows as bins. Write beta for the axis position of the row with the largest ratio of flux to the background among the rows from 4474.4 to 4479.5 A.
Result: 4474.89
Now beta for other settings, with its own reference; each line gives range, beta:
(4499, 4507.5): 4499.69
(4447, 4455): 4449.21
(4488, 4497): 4492.44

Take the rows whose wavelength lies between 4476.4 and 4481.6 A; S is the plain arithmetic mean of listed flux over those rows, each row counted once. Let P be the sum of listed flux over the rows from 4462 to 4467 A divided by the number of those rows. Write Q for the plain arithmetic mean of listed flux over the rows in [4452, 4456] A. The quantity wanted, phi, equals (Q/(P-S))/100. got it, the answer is -0.1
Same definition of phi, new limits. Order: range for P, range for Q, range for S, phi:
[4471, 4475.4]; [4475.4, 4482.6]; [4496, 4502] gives 0.2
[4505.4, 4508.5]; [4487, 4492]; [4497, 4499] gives 0.1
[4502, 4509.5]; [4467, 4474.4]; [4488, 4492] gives 0.1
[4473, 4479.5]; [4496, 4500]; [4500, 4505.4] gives -0.2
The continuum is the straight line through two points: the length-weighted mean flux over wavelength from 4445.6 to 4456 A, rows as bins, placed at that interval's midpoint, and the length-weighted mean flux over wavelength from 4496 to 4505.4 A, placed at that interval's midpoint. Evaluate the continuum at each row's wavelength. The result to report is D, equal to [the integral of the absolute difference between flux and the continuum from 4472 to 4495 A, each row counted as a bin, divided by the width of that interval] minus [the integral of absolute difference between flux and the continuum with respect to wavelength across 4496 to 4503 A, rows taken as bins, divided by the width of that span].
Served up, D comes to -0.3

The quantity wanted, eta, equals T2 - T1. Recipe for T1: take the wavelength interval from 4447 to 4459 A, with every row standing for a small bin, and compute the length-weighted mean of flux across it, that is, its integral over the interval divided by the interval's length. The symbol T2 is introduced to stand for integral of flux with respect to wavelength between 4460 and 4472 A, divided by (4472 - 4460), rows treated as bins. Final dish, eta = 1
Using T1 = 15.7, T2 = 16.9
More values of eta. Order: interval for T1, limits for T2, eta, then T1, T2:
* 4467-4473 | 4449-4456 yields -3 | 18.4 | 15.5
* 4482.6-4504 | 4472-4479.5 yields 1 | 18.2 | 18.9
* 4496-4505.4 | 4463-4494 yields -2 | 19.5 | 17.9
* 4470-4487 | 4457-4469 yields -1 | 17.7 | 16.2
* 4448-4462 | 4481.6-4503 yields 3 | 15.4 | 17.9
